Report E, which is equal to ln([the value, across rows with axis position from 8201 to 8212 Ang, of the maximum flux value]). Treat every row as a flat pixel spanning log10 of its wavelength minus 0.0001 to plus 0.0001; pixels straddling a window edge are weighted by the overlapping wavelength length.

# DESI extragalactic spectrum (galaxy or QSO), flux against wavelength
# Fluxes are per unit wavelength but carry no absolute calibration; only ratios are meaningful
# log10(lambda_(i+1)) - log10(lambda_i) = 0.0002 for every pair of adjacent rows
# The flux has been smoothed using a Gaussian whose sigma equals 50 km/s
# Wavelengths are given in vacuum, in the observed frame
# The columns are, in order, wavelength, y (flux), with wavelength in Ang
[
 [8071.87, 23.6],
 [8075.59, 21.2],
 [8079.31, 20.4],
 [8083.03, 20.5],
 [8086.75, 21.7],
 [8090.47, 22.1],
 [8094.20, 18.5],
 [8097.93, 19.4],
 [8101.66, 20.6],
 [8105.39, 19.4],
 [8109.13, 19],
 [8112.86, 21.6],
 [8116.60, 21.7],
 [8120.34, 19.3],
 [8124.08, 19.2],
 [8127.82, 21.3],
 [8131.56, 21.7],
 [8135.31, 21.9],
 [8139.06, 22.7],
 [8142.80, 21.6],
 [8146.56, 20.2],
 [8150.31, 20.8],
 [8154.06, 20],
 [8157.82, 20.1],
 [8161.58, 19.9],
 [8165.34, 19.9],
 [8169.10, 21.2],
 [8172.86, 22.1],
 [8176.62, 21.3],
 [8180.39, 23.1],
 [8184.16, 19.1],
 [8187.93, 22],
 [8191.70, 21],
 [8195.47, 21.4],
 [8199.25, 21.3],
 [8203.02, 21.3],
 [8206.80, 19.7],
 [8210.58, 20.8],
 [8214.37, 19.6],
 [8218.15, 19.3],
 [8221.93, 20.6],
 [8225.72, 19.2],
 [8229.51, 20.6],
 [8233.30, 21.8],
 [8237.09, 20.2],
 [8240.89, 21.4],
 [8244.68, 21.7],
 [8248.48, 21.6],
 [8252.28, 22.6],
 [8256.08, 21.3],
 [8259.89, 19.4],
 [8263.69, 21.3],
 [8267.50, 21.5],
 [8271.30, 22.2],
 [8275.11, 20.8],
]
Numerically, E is 3.06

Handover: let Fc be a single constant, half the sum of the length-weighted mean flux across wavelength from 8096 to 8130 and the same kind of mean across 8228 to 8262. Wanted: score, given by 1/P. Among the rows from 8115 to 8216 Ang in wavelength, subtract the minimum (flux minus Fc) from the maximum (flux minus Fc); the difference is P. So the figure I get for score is 0.250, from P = 4.00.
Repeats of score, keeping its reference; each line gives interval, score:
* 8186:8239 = 0.357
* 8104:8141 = 0.270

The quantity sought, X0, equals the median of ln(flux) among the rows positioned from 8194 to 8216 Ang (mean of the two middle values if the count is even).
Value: 3.047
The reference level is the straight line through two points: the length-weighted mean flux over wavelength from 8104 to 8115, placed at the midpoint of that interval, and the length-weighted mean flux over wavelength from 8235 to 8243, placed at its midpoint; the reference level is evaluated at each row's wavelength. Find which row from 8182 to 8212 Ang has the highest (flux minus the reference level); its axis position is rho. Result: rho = 8187.93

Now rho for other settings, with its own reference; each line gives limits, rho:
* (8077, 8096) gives 8090.47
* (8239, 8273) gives 8252.28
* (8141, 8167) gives 8142.80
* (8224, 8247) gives 8233.30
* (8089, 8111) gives 8090.47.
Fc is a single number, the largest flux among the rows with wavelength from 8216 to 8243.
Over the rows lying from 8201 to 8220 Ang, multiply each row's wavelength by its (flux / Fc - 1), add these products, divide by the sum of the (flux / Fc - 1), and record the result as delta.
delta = 8212.5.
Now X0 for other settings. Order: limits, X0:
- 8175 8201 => 3.059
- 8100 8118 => 3.025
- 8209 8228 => 2.976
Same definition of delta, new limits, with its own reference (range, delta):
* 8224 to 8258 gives 8230.8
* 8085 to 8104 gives 8096.9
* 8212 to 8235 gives 8221.2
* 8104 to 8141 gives 8113.2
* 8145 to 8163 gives 8154.7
